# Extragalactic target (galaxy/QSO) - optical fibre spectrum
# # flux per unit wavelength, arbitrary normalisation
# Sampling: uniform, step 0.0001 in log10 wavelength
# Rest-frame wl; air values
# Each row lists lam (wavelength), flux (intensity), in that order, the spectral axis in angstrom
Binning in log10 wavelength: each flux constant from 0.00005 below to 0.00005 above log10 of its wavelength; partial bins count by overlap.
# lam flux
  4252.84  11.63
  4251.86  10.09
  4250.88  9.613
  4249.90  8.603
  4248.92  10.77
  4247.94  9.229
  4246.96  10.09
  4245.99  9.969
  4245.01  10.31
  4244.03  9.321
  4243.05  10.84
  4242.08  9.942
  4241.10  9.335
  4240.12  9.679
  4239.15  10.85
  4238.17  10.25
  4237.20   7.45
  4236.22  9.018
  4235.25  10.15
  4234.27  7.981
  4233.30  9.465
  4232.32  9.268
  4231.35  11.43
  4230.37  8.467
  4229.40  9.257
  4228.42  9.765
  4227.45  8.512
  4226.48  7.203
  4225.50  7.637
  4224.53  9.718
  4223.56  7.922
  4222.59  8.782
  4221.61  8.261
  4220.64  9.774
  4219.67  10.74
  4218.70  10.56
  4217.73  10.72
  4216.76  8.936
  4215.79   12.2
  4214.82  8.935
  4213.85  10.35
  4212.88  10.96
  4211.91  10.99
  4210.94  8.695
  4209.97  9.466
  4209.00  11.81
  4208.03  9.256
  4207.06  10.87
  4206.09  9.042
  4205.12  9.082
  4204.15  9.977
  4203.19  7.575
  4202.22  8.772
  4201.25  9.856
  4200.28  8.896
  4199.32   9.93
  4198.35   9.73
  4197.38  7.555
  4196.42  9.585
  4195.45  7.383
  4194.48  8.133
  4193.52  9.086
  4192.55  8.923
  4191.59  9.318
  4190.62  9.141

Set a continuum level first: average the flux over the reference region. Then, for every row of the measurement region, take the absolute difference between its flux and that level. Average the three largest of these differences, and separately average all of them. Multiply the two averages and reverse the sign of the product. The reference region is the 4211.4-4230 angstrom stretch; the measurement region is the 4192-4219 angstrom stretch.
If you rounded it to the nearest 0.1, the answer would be -2.3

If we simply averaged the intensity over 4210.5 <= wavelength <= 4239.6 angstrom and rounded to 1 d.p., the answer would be 9.5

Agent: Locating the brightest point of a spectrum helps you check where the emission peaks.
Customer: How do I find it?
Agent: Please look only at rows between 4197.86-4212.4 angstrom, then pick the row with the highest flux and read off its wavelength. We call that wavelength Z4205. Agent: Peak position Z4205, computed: 4209.00 angstrom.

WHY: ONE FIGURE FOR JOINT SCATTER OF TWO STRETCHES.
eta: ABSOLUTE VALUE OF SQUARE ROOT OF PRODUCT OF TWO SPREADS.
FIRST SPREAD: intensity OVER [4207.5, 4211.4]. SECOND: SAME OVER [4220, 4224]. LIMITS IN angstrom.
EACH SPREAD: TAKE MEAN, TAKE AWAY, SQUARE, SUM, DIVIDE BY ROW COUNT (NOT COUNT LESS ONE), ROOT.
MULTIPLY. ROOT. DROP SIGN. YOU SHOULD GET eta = 0.91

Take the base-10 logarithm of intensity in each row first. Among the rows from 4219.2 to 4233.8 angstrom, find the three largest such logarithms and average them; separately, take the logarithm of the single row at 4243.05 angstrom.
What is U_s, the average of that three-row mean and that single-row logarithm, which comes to 1.03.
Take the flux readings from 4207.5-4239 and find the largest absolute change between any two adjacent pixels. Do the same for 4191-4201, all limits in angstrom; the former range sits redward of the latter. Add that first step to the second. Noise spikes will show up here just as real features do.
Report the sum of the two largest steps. 5.47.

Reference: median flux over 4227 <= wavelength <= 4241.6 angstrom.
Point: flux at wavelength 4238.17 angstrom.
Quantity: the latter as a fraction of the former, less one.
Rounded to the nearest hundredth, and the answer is 0.10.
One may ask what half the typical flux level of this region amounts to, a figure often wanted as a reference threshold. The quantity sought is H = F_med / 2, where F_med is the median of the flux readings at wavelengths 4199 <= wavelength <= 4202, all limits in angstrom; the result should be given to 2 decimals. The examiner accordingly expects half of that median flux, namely 4.93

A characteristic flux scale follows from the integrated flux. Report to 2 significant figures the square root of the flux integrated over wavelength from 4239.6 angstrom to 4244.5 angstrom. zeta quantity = 6.9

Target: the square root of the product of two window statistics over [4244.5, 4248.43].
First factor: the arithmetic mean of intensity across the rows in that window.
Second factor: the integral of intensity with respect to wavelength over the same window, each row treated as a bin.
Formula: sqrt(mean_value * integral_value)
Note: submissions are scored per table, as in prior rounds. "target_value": 19.6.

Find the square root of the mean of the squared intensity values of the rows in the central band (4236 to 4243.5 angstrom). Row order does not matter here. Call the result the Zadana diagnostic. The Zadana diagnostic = 9.7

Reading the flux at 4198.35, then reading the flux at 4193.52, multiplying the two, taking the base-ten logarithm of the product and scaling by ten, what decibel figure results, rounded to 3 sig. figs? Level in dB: 19.5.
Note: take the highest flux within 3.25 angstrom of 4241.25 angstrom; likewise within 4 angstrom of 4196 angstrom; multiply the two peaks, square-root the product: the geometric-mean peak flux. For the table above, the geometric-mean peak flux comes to 10.4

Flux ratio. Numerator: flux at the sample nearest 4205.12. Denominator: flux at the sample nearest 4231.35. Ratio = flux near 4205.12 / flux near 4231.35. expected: 0.79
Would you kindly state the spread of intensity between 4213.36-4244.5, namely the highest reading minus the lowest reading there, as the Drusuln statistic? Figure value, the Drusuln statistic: 5.00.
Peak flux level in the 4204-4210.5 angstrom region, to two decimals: 11.81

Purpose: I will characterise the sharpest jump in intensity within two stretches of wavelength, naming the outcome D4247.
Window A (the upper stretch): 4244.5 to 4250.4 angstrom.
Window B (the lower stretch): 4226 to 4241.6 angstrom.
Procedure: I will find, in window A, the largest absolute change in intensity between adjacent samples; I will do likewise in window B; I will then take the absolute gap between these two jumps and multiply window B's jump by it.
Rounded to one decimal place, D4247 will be 2.4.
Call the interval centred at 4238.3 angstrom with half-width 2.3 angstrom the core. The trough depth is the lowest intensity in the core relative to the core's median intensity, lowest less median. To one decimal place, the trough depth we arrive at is -2.2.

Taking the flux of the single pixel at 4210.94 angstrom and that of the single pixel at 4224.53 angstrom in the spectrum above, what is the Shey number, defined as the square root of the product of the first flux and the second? 9.2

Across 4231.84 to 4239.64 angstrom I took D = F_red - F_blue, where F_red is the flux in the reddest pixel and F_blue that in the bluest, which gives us 1.6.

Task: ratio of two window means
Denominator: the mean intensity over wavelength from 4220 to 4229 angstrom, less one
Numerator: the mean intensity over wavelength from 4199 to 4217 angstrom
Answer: 1.28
